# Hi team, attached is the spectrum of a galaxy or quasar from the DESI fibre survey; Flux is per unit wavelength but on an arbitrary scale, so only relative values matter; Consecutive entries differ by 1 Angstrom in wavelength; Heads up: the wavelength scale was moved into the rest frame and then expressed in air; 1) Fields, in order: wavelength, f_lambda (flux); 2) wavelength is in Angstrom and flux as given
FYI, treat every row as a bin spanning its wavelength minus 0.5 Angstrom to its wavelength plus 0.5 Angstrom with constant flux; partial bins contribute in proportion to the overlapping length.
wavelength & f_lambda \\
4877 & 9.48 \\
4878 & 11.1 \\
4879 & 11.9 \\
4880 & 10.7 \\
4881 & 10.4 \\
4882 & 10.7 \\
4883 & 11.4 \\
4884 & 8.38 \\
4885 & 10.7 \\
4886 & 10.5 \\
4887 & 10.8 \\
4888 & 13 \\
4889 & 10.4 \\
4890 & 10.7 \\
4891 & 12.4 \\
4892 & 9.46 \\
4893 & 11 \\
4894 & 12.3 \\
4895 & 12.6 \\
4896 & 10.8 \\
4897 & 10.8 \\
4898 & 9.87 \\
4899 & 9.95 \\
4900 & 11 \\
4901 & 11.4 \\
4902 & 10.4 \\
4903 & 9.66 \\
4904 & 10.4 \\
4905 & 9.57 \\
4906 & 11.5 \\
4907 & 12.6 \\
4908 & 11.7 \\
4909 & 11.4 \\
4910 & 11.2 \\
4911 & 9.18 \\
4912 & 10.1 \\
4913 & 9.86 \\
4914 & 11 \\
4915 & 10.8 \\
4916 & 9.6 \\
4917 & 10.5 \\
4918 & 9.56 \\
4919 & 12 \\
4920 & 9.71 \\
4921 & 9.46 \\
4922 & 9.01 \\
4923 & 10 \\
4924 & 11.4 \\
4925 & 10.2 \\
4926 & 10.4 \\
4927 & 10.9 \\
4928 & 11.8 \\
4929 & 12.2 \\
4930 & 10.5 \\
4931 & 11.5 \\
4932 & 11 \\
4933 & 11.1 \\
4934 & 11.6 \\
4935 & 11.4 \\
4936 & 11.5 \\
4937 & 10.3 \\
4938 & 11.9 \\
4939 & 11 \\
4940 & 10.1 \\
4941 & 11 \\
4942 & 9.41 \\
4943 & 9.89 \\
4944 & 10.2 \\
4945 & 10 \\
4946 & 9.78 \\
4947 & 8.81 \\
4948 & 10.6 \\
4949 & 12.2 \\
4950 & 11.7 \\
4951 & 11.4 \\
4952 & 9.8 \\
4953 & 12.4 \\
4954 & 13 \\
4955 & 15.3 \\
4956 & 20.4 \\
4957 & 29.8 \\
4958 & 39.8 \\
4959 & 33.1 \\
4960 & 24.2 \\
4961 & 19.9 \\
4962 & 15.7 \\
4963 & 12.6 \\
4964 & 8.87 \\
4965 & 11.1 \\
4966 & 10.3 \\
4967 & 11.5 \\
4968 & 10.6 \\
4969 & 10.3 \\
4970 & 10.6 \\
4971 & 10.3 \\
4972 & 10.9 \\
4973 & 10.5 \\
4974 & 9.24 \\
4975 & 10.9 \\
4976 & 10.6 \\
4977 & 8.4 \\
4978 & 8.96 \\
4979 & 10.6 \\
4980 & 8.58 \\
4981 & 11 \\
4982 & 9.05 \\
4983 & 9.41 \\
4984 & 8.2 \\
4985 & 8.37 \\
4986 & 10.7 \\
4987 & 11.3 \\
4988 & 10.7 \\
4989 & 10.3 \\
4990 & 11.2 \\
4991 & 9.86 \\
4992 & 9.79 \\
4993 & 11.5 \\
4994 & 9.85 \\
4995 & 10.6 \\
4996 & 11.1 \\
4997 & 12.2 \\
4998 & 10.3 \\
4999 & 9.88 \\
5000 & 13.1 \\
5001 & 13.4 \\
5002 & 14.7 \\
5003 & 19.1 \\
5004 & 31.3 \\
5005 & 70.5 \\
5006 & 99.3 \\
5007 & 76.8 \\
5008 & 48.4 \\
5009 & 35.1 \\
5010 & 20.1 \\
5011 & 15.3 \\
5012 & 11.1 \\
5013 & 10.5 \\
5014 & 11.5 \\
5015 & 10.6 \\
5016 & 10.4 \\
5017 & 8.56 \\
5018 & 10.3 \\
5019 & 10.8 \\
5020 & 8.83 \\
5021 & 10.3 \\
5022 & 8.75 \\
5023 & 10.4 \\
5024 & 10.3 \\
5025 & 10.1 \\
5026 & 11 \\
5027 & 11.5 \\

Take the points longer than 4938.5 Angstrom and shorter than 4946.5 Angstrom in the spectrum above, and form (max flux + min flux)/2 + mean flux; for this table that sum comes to 20.4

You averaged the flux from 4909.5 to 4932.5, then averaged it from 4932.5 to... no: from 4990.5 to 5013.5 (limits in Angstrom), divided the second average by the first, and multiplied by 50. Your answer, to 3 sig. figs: 119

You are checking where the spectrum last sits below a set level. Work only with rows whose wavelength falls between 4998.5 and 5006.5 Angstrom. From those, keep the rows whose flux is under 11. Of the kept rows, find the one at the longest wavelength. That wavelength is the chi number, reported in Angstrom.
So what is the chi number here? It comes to 4999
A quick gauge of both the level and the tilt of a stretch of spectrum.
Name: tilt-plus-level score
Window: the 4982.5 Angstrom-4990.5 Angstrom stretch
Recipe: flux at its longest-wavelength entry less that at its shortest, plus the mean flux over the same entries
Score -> 11.8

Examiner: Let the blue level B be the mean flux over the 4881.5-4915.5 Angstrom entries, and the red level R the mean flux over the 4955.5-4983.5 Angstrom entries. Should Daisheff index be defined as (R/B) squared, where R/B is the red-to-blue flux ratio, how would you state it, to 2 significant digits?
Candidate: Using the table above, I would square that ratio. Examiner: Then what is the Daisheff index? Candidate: 1.7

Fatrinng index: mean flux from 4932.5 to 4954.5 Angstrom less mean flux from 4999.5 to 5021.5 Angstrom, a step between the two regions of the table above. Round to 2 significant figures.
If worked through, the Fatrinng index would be -15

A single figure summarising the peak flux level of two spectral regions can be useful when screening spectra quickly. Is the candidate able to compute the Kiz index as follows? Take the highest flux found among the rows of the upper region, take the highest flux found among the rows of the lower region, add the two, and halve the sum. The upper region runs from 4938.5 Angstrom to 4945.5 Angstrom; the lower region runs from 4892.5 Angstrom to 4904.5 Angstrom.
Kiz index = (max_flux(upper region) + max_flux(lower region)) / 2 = 12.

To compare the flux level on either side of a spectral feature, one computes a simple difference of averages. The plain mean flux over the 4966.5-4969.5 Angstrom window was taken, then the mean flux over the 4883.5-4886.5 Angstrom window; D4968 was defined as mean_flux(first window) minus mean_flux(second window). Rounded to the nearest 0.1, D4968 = 0.9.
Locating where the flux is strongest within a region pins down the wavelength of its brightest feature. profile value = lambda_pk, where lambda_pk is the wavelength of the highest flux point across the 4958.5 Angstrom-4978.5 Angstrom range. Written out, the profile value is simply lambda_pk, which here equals 4959 Angstrom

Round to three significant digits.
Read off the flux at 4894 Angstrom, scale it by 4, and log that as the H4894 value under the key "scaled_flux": 49.2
